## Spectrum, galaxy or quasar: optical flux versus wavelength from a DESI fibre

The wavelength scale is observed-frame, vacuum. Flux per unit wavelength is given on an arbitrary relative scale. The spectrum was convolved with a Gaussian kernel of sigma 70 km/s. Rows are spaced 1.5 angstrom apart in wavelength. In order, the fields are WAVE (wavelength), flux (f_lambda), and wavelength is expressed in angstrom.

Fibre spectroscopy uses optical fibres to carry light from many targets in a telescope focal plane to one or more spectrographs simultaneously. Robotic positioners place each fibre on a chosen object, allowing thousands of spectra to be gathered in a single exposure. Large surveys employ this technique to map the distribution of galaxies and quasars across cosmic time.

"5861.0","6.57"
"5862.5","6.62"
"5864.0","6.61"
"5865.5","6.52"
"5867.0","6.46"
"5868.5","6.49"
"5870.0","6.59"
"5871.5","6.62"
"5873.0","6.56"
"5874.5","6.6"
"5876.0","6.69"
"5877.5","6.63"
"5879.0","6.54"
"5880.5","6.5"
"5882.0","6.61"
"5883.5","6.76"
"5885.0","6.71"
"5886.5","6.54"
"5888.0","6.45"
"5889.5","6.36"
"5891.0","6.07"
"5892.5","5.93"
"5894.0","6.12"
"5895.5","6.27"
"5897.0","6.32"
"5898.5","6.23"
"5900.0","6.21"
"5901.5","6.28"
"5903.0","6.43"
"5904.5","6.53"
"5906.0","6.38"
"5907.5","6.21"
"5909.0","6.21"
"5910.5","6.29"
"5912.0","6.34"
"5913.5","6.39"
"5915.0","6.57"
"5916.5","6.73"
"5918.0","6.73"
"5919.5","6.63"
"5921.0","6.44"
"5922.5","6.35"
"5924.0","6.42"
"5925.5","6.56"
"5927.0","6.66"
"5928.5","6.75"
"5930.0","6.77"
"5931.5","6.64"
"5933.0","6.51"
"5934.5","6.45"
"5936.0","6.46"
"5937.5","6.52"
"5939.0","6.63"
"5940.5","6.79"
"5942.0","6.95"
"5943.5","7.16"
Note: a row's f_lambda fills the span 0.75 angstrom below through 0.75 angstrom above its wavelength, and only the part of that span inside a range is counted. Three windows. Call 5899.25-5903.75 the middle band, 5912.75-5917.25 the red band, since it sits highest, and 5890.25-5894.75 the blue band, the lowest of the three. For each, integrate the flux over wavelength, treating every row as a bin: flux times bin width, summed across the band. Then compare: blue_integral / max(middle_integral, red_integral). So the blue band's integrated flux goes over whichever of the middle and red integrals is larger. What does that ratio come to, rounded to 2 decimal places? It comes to 0.92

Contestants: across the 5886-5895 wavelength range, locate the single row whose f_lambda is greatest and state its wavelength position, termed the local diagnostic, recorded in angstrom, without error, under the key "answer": 5886.5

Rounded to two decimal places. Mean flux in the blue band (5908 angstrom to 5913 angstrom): 6.28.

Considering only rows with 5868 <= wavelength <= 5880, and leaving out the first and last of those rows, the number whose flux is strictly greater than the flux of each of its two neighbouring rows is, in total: 2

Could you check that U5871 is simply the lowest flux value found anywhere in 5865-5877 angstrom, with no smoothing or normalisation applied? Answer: 6.46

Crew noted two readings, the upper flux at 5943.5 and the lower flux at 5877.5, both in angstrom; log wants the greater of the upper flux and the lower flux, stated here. 7.16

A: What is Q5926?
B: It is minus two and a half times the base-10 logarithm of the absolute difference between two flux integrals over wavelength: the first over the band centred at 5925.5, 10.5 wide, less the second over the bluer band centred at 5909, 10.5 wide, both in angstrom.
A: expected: -1.0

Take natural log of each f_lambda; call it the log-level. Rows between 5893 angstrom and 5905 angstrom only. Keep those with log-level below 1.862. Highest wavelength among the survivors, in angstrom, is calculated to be 5903.0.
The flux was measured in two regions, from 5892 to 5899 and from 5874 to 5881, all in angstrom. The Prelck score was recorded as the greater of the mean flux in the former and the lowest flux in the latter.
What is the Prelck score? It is 6.50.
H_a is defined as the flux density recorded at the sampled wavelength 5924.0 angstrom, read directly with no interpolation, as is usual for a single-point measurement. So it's 6.42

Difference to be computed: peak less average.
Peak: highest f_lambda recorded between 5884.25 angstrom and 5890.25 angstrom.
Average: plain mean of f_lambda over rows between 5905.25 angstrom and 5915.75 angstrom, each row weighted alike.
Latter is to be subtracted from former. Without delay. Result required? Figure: 0.37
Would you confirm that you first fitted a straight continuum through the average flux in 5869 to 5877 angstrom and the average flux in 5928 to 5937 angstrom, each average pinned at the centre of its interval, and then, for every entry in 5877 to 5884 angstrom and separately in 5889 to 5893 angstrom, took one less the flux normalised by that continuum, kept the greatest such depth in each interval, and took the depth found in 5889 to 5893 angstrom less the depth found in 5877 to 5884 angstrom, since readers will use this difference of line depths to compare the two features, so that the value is 0.09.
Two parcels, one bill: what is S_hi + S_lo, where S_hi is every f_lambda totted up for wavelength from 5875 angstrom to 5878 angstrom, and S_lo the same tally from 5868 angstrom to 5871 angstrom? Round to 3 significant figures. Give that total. 26.4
